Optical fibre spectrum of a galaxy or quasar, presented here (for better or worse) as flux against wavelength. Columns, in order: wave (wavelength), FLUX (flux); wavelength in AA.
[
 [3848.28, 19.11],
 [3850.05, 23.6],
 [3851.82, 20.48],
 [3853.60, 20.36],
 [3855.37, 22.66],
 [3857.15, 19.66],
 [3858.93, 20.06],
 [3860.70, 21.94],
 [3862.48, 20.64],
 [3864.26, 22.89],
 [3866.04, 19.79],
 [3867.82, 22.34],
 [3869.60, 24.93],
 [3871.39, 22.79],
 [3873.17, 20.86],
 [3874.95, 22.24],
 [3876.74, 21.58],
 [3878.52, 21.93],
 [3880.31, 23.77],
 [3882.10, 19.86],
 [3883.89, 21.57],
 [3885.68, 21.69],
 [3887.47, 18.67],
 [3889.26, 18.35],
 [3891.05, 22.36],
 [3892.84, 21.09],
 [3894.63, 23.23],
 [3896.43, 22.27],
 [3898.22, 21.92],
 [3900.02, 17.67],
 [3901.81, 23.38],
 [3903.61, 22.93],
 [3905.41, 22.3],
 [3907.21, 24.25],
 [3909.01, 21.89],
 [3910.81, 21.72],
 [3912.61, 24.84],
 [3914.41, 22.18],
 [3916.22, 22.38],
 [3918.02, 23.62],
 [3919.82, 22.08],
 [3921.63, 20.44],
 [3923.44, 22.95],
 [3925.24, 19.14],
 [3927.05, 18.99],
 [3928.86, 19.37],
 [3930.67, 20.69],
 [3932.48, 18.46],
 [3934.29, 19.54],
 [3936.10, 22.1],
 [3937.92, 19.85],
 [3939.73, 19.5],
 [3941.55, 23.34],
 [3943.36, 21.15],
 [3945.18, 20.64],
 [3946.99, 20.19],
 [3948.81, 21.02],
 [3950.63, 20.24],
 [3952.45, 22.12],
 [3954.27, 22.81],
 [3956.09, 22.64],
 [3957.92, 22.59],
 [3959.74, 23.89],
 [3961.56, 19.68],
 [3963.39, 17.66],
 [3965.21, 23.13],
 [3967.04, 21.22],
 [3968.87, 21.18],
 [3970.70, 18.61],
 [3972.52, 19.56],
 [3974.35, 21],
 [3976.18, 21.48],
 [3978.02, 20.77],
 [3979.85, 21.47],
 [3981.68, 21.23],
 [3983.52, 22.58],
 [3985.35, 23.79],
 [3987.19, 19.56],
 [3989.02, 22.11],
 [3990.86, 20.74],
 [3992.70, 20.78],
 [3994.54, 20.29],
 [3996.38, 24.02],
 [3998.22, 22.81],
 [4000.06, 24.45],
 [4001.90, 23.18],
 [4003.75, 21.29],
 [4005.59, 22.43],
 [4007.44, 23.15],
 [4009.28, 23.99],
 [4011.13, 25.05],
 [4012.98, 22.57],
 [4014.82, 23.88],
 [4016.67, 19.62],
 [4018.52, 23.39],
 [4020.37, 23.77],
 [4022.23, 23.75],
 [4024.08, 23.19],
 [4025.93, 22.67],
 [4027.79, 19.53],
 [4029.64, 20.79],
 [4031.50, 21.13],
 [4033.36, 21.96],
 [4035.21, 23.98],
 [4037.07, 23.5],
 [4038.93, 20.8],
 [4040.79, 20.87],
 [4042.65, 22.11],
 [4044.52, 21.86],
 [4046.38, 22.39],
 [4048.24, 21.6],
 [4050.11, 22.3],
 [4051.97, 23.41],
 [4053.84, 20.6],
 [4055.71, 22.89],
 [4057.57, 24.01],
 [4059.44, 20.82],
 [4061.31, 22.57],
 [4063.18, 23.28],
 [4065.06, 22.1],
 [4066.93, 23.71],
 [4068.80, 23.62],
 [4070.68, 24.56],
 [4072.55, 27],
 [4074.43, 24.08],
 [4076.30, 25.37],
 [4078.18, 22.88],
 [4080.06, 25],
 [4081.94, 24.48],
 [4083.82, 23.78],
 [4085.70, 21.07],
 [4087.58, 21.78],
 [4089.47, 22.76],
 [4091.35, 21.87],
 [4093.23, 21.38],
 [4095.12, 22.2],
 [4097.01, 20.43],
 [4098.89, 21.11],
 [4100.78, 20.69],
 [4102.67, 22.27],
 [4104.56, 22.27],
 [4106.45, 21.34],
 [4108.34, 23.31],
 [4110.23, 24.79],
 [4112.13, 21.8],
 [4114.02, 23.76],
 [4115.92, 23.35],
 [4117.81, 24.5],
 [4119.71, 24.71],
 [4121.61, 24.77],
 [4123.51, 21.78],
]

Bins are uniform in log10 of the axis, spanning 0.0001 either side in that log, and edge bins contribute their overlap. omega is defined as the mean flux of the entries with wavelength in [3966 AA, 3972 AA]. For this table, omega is 20.3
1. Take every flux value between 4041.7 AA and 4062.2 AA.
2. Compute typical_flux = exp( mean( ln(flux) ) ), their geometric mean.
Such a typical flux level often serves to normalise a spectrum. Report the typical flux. 22.2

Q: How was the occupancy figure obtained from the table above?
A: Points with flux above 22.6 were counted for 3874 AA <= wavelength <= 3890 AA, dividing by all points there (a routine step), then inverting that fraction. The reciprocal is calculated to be 9.0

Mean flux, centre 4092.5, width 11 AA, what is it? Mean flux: 21.7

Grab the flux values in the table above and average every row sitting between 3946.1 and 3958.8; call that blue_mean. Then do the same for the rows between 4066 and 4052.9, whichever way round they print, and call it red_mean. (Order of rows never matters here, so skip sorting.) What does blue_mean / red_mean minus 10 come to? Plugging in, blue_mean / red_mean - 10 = -9.03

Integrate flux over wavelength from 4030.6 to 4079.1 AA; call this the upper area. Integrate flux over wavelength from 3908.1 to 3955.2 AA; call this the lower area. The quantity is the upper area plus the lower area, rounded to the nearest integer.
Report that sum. 2106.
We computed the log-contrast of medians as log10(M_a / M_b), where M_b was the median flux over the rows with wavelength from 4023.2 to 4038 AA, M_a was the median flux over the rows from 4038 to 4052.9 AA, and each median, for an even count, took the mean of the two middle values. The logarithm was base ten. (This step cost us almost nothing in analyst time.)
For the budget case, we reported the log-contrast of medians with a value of -0.01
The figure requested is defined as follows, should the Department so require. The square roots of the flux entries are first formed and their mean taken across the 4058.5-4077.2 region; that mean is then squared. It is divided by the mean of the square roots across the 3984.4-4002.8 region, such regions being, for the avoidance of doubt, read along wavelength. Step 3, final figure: 5.03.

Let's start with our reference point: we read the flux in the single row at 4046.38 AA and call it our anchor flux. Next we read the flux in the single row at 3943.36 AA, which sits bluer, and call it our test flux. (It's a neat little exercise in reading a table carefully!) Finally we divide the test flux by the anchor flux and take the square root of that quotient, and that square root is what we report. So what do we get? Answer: 0.97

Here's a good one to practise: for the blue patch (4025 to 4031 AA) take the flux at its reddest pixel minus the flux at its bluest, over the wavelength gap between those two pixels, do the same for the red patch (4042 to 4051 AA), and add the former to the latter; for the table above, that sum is -0.5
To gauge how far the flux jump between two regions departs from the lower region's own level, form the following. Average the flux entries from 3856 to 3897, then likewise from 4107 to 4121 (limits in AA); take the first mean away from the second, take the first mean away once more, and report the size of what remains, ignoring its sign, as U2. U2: 19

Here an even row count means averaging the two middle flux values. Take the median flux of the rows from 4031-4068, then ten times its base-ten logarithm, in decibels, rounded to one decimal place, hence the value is 13.5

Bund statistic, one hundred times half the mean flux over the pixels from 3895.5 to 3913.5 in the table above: 1116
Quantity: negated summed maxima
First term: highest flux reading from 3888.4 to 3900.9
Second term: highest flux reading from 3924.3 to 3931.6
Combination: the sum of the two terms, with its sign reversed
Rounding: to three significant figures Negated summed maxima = -43.9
